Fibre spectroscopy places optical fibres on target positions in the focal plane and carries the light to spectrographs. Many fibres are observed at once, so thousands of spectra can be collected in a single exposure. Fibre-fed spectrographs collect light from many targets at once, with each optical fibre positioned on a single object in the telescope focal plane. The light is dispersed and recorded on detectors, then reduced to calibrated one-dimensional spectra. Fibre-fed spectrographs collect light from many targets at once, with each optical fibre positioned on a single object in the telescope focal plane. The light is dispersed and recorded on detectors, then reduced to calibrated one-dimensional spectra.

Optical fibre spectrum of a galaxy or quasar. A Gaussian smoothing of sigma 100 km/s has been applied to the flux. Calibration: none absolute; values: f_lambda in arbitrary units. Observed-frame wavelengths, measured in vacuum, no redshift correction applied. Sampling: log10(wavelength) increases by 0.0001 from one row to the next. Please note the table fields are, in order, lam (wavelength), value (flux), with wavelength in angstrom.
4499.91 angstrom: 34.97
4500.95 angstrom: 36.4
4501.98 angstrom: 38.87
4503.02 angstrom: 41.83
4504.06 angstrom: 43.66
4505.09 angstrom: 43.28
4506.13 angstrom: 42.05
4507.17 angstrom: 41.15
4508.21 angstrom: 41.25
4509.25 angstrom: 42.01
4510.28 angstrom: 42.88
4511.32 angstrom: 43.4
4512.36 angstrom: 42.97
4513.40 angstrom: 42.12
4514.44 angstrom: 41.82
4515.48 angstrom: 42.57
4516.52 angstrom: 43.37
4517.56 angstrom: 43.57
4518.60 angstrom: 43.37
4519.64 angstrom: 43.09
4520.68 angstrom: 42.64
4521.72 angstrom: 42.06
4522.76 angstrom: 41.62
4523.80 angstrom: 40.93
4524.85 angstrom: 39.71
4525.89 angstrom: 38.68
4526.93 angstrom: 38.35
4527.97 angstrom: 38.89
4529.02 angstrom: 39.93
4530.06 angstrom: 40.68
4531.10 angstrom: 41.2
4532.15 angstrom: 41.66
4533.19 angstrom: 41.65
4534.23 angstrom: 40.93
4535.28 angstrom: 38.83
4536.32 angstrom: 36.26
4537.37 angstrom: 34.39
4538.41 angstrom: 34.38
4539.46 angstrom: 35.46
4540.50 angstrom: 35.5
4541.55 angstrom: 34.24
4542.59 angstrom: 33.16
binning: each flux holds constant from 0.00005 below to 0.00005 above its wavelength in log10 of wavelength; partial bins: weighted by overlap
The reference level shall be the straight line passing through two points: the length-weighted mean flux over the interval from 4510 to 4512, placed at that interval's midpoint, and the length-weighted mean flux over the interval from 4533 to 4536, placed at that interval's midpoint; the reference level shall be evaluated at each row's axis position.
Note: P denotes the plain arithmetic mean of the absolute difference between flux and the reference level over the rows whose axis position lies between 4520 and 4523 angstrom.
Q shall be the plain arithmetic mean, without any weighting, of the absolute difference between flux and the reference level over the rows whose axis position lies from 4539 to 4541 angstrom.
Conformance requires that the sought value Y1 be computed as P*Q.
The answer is 1.5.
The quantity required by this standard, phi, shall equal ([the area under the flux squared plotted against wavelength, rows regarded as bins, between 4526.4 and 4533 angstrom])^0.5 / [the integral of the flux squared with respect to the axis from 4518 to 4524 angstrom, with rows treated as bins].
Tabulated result 0.0096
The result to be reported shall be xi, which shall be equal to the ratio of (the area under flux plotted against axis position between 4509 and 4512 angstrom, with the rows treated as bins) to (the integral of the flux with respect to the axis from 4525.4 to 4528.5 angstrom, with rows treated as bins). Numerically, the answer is 1.08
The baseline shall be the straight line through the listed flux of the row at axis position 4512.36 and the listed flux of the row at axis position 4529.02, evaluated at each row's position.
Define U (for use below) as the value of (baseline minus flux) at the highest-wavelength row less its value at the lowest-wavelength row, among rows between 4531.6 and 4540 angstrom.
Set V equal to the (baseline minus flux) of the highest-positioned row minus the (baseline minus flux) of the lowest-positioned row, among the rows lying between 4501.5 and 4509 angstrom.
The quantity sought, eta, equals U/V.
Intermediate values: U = 4.9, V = -4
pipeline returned -1.4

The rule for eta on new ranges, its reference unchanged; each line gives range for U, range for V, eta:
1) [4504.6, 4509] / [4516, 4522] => 4.0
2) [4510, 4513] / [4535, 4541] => -0.2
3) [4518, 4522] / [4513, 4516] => -0.9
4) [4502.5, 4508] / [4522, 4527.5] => 0.0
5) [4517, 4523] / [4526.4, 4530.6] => -0.3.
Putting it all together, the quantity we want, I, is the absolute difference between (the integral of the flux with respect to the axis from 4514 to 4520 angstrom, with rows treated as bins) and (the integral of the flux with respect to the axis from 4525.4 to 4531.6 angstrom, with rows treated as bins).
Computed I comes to 12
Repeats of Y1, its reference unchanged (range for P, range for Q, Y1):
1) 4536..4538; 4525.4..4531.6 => 6.6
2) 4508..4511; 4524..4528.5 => 2.8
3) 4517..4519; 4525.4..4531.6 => 1.9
